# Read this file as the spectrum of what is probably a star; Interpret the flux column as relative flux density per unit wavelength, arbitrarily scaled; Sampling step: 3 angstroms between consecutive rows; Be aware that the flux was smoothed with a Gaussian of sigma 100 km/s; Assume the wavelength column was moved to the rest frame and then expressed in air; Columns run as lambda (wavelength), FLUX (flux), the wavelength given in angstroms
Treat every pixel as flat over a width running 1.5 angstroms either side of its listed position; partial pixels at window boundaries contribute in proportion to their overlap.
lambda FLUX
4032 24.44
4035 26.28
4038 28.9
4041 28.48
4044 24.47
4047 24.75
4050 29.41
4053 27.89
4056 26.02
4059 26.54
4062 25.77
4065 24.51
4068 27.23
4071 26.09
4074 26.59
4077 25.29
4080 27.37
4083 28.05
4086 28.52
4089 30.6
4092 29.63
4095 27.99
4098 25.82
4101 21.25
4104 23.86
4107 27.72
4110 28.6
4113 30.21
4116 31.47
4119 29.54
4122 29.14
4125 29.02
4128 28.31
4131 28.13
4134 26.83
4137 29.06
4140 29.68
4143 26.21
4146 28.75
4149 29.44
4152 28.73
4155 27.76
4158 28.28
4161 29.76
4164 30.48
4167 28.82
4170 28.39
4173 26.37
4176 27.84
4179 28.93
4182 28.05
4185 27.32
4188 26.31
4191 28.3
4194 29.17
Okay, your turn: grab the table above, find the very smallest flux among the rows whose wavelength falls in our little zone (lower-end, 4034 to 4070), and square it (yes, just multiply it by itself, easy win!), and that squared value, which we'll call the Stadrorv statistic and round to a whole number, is 599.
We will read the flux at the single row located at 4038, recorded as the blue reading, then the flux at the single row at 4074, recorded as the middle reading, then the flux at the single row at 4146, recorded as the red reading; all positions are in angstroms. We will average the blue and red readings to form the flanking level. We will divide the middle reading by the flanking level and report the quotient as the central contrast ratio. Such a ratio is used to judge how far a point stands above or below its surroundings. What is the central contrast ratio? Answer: 0.92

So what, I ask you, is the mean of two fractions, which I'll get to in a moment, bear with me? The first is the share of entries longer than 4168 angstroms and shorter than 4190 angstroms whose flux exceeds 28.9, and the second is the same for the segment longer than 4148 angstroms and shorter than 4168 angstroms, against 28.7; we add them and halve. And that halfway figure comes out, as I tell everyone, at 0.429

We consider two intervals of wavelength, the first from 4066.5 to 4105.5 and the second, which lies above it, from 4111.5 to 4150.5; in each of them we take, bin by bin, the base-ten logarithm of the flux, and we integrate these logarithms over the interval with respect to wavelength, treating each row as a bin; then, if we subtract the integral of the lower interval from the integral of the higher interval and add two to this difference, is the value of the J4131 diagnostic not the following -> 3.34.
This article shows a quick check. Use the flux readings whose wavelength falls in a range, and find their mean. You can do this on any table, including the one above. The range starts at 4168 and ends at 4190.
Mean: 27.6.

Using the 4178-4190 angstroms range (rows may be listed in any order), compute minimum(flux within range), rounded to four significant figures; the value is 26.31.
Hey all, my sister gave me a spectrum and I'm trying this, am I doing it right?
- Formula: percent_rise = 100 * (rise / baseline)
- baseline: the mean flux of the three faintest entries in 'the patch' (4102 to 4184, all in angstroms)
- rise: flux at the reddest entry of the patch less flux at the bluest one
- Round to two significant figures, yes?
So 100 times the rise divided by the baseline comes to 16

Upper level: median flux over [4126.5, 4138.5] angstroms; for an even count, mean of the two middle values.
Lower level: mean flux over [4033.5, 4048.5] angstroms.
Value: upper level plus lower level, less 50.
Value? 4.8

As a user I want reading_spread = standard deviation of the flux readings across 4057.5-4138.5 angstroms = 2.2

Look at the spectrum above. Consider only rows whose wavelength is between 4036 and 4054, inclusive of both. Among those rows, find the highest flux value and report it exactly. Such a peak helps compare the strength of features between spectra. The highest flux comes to 29.41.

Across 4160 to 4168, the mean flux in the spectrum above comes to 29.7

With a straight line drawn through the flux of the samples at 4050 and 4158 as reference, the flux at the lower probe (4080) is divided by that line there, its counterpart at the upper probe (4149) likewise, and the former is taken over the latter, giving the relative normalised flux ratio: 0.91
